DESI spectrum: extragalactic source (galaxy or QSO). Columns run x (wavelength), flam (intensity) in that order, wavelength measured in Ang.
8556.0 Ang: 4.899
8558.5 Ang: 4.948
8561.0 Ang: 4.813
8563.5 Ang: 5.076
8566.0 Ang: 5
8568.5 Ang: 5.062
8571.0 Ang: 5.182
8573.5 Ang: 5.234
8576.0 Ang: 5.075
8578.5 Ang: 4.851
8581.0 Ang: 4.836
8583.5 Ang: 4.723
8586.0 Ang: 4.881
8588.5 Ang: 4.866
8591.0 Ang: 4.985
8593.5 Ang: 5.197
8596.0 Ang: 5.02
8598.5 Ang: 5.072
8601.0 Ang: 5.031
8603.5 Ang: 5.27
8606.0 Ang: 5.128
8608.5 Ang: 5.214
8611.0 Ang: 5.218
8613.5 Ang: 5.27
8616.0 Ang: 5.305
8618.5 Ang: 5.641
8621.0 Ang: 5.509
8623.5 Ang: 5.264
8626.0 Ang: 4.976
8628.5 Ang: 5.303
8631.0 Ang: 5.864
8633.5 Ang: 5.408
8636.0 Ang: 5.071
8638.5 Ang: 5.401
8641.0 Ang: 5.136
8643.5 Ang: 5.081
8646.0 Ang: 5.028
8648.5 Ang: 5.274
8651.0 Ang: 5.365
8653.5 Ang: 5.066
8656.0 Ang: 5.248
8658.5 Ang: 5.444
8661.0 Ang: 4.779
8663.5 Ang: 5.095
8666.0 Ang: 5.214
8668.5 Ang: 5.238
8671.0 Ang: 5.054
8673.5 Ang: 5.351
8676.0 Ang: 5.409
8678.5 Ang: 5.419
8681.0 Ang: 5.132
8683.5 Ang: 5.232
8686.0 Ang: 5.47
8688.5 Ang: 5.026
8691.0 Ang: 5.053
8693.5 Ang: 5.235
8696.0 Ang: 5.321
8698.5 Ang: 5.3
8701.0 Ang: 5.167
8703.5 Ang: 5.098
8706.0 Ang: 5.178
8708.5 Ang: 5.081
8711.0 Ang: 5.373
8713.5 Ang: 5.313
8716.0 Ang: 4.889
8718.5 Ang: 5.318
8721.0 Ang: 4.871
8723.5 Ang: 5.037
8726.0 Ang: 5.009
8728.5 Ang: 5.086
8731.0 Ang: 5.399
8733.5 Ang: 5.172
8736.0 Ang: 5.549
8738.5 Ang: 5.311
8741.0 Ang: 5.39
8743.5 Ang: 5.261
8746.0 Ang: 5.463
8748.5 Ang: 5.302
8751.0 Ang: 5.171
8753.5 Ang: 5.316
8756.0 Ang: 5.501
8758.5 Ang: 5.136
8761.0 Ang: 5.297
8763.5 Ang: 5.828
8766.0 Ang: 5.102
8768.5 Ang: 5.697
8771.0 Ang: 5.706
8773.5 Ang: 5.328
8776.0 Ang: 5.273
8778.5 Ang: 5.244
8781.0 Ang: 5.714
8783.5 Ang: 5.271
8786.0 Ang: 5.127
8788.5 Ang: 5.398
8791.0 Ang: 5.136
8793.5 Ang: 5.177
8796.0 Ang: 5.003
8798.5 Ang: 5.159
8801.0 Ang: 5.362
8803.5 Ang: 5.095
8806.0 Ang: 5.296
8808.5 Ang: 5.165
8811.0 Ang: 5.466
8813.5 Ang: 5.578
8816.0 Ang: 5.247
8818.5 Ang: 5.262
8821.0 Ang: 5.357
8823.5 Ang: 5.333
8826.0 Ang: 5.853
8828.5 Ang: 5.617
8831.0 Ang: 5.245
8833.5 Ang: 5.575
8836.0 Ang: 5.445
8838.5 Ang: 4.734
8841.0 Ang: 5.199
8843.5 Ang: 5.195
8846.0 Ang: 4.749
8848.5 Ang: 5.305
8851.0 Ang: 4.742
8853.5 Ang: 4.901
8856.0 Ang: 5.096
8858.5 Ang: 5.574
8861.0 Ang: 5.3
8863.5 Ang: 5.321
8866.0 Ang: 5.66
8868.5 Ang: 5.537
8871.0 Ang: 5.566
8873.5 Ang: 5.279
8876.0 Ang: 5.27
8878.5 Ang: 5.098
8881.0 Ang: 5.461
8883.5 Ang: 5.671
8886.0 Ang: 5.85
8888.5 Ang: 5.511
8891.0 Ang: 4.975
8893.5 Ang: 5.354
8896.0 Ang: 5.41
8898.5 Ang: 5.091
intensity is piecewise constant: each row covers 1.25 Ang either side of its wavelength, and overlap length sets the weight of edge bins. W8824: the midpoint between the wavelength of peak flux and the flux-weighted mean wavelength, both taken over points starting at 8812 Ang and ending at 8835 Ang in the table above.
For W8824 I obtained 8824.8 Ang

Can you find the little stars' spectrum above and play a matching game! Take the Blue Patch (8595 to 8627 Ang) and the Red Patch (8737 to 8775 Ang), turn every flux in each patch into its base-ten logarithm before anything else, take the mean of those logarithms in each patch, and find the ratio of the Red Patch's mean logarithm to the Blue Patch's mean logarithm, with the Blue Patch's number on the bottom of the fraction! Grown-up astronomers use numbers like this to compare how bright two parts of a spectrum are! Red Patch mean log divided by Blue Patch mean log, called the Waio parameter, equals 1.02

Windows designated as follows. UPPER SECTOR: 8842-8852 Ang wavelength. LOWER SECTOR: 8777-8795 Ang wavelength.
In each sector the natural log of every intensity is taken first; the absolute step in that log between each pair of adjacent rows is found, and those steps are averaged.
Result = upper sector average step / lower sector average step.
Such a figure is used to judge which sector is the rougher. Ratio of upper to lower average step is 2.06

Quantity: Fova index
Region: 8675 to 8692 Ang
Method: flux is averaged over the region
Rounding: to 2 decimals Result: 5.25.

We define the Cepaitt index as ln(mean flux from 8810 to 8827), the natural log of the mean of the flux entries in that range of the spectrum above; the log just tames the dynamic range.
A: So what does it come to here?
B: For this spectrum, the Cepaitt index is 1.69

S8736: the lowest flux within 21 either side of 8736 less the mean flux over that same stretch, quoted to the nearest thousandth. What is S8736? -0.367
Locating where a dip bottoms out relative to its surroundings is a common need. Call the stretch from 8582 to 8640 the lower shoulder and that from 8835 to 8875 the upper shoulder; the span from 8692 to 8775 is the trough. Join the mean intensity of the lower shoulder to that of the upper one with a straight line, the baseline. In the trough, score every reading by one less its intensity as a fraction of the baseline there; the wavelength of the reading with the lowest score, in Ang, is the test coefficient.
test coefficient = 8763.5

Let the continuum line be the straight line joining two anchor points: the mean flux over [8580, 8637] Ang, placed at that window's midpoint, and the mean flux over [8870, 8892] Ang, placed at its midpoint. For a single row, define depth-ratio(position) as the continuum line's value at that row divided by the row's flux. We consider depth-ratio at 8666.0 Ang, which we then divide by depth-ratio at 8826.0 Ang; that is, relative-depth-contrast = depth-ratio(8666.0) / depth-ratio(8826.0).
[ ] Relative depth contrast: 1.09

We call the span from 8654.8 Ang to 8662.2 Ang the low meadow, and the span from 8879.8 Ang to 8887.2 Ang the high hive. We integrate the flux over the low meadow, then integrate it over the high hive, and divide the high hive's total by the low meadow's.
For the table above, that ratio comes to 1.10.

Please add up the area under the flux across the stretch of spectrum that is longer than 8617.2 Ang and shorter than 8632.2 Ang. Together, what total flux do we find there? 81.4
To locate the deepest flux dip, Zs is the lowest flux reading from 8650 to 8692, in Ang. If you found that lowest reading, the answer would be 4.779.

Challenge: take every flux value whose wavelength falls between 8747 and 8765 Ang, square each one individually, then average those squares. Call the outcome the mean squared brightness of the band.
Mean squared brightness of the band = 28.8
